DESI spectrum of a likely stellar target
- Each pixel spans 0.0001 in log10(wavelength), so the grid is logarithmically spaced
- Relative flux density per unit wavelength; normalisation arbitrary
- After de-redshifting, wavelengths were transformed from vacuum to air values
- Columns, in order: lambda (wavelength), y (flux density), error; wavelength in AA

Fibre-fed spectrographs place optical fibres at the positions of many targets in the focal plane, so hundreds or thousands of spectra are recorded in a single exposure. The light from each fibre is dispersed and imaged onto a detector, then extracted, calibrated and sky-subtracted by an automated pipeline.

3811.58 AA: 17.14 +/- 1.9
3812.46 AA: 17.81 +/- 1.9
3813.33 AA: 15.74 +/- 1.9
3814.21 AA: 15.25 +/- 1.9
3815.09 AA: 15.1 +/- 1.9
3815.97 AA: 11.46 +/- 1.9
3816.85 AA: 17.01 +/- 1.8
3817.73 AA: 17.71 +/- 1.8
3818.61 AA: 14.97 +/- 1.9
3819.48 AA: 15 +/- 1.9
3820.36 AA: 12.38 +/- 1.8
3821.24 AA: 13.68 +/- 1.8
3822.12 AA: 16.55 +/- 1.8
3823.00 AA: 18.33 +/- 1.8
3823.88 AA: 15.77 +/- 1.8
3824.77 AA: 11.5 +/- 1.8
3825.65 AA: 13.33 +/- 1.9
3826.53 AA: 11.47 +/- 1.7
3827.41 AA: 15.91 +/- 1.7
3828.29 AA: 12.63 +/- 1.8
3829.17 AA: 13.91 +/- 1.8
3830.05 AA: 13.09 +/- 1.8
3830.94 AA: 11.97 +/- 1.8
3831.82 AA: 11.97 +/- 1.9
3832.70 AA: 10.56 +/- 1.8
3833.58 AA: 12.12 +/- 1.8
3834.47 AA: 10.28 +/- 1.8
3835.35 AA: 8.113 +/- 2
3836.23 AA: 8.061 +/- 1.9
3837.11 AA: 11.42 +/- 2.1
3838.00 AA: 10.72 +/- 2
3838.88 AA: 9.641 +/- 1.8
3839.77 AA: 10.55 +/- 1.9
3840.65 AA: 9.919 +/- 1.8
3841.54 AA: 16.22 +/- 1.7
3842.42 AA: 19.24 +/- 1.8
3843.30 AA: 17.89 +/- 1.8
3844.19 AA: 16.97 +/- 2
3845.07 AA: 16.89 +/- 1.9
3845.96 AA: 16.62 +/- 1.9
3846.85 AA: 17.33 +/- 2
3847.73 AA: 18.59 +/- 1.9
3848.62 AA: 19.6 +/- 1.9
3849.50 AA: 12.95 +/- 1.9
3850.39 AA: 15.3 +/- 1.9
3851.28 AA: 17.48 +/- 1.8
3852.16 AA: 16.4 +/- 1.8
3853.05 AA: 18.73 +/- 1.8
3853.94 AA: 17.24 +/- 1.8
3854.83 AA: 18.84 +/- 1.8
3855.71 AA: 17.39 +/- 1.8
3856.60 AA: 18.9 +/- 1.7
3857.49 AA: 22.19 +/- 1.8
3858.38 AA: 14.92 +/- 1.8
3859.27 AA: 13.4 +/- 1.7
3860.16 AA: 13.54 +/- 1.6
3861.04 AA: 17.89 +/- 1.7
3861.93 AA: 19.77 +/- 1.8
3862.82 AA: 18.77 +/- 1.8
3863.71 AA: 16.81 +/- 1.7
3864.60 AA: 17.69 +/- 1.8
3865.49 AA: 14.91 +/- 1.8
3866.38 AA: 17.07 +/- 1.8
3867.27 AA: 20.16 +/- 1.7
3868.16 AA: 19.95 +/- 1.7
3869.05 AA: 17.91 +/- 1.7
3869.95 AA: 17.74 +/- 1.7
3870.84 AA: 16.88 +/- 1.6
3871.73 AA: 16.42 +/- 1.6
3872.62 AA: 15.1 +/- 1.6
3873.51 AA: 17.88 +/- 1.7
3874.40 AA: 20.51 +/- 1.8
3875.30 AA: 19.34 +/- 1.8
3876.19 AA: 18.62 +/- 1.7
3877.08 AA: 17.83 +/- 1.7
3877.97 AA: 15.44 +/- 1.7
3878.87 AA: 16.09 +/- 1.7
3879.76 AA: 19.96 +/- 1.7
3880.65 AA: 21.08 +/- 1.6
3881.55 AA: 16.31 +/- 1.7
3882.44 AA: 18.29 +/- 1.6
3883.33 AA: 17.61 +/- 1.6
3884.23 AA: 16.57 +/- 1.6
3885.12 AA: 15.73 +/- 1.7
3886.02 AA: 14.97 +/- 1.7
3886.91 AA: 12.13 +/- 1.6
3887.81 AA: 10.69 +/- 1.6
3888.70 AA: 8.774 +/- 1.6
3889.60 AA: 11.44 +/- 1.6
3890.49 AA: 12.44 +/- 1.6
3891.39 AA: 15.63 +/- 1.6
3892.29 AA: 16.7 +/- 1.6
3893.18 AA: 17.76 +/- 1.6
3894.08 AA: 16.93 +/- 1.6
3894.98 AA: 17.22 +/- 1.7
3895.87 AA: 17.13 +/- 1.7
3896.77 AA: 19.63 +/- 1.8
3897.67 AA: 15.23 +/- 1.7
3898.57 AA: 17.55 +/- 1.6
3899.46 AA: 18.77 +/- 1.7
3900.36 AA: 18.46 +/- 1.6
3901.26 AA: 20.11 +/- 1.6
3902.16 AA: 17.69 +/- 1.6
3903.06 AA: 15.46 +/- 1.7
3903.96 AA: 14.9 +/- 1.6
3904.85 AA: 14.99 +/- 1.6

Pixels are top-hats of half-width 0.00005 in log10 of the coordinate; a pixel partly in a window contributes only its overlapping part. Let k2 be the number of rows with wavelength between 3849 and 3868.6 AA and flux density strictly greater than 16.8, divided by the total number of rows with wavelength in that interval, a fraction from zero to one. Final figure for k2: 0.68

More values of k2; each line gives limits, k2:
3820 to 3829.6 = 0.09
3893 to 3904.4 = 0.77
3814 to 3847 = 0.21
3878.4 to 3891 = 0.29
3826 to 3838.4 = 0.00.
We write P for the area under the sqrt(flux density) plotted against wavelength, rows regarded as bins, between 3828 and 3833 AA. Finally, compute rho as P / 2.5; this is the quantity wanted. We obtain 7.0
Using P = 17.6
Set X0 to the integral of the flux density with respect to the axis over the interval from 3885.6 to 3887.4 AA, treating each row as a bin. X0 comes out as 24.2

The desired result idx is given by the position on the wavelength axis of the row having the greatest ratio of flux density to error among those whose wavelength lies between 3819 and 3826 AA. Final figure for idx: 3823.00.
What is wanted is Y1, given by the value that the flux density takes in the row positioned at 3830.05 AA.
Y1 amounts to 13.09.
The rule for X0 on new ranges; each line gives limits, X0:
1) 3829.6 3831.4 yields 22.5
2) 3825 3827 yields 24.8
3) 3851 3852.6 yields 27.1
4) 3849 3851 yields 29.1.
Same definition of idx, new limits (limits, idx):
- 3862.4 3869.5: 3867.27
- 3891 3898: 3893.18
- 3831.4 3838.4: 3833.58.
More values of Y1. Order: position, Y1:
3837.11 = 11.42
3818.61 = 14.97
